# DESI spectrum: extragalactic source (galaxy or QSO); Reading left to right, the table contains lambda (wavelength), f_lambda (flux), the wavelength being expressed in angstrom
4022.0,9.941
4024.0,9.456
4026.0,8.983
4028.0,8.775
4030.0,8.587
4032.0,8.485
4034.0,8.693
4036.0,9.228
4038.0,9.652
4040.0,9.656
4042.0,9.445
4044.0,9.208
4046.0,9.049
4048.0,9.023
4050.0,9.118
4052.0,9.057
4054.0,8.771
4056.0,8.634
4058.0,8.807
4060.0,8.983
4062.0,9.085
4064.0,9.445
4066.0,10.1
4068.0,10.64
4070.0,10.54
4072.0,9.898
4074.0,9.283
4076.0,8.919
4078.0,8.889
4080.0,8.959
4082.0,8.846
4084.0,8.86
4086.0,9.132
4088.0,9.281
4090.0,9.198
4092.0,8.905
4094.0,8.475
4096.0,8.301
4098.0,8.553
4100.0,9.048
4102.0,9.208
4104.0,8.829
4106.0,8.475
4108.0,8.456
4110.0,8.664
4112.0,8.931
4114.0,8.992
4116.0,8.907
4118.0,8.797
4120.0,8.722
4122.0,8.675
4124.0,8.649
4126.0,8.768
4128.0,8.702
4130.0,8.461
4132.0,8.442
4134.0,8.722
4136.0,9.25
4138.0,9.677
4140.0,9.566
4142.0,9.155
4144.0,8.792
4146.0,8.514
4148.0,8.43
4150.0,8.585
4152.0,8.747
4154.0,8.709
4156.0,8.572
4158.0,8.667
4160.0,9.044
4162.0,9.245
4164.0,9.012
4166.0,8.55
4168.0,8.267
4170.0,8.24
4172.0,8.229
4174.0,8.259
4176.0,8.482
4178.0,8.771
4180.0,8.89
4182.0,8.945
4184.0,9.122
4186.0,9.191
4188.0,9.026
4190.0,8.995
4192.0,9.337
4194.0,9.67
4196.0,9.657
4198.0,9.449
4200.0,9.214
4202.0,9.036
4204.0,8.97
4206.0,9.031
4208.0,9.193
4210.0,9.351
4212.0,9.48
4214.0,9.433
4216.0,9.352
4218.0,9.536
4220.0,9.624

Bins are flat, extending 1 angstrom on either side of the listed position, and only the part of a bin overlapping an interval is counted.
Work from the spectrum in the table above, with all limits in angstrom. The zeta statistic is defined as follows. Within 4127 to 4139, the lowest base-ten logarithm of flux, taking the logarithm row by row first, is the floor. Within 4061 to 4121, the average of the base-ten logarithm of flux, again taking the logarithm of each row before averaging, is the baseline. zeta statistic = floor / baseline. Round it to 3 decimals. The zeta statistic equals 0.968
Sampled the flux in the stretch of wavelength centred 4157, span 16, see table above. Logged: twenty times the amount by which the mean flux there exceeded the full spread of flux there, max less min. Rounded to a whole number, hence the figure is 163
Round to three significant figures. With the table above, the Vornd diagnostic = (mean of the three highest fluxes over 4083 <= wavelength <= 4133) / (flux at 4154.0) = 1.06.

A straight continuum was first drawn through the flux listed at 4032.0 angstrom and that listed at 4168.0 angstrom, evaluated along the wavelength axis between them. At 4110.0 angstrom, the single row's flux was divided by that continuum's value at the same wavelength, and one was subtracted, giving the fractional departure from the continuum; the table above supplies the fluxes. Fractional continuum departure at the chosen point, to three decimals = 0.036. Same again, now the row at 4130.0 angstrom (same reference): 0.016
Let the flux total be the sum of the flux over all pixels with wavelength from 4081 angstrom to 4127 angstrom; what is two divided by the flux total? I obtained 0.010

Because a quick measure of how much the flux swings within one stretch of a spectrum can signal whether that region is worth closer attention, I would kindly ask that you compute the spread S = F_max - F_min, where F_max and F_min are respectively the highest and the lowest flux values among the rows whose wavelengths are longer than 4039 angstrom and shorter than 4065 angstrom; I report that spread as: 1.0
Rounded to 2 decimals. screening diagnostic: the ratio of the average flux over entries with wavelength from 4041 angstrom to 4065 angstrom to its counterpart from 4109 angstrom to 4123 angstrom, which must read 1.03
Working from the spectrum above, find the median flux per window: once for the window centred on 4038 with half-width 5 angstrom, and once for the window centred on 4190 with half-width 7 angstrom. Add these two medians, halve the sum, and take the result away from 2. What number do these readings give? -7.32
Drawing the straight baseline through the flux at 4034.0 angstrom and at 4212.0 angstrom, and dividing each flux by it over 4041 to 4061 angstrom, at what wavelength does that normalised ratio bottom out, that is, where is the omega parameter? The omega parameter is 4056.0 angstrom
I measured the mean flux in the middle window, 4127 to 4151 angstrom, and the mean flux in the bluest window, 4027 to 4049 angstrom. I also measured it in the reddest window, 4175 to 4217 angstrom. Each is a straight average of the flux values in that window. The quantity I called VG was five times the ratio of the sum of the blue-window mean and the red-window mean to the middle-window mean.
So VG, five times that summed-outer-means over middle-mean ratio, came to 10.3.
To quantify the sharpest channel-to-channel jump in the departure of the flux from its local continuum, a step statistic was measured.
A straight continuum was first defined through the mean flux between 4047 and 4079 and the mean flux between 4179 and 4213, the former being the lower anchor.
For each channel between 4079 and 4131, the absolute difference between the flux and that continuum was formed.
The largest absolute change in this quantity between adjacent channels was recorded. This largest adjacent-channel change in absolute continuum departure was 0.50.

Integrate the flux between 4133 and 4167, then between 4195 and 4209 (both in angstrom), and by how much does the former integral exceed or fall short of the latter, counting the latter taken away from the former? 173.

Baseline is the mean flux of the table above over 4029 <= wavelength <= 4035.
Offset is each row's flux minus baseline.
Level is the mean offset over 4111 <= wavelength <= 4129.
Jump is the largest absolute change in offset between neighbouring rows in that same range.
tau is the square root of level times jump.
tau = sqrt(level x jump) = 0.16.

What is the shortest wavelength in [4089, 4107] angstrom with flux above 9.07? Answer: 4090.0 angstrom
